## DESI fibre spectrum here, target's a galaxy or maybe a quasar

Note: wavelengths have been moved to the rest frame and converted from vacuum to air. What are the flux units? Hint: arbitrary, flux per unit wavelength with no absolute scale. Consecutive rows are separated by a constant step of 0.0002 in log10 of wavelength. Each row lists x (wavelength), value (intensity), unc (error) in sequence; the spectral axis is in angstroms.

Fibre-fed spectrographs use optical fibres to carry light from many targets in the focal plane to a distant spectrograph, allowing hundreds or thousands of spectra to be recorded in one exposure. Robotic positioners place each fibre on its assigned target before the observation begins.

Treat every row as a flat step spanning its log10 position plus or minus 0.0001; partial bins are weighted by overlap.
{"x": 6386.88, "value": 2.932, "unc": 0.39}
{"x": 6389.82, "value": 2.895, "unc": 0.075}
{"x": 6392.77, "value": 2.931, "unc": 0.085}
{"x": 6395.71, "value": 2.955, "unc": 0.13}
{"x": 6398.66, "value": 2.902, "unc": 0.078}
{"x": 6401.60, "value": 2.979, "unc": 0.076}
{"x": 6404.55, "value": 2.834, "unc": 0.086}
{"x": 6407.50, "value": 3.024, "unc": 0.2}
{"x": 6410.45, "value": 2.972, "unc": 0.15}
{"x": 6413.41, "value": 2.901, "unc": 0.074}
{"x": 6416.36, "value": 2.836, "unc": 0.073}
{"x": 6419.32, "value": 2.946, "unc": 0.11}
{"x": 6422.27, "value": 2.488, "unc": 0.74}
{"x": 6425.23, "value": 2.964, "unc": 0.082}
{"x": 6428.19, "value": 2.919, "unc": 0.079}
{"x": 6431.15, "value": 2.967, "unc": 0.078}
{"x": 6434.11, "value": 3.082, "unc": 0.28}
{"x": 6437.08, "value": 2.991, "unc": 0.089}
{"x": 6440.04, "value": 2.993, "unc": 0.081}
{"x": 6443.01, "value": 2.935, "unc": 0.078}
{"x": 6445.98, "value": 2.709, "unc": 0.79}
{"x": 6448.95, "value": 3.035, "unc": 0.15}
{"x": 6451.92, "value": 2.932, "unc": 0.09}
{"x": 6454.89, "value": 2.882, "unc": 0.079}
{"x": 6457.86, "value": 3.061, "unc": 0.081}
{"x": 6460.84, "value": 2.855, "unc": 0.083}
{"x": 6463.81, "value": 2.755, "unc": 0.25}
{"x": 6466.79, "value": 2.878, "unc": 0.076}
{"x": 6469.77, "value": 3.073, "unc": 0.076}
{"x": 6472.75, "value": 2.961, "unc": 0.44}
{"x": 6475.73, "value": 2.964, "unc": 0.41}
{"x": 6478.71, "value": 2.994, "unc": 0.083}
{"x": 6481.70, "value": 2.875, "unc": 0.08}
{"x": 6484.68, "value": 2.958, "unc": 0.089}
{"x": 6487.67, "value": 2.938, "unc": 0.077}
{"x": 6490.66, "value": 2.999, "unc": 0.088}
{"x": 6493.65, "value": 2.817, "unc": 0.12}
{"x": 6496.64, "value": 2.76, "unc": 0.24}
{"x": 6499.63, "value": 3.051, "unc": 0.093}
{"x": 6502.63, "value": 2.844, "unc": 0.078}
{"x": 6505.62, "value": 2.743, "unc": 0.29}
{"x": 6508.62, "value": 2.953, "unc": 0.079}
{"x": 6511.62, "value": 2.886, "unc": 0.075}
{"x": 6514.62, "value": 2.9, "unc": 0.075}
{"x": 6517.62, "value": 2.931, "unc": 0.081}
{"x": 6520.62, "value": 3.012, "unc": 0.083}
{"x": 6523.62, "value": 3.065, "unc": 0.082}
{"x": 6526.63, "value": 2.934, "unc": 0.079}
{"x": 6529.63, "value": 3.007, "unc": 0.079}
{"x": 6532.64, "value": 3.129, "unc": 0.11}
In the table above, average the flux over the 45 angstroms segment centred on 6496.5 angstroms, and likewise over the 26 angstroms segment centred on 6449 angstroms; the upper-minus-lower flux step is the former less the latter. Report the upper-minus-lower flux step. -0.025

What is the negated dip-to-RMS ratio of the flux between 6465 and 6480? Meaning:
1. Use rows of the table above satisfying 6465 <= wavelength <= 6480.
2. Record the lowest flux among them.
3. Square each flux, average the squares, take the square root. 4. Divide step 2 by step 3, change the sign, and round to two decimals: -0.97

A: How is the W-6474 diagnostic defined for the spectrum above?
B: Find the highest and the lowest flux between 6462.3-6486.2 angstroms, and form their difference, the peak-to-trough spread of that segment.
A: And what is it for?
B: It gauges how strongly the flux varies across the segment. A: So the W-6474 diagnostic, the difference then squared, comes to 0.10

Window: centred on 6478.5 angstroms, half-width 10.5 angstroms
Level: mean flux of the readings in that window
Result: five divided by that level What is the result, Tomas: 1.686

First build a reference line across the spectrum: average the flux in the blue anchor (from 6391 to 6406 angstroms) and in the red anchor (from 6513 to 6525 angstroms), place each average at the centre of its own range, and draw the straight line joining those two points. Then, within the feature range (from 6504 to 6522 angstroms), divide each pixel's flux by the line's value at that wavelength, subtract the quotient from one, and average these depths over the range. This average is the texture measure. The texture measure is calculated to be 0.024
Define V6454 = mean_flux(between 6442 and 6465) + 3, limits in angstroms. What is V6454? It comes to 5.90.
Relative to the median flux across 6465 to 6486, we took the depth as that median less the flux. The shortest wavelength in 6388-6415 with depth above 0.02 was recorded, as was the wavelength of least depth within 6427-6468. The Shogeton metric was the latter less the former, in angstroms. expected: 44.3 angstroms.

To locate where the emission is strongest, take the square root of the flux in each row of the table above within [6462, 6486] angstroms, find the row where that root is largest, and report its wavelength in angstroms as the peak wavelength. 6469.77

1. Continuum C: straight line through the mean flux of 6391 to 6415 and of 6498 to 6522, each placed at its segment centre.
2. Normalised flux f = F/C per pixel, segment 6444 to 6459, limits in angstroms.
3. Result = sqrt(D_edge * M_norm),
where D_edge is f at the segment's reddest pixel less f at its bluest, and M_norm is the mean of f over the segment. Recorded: 0.35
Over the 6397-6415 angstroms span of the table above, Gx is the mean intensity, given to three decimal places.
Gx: 2.935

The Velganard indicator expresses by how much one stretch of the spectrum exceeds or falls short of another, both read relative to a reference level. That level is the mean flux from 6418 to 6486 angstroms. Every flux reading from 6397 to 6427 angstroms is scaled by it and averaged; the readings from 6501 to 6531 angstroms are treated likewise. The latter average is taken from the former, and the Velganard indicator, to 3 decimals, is -0.015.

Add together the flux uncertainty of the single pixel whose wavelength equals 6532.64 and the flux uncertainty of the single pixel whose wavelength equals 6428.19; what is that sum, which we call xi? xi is 0.19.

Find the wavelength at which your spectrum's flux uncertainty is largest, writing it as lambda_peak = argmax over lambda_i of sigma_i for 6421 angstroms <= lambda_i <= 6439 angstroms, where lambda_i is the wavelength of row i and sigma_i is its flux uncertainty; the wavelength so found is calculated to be 6422.27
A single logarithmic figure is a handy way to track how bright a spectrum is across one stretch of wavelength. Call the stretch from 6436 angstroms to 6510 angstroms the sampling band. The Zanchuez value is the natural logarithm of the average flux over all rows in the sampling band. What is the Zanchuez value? 1.071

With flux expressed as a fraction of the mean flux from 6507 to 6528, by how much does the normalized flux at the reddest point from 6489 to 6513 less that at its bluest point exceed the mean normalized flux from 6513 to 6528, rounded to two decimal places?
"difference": -1.04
